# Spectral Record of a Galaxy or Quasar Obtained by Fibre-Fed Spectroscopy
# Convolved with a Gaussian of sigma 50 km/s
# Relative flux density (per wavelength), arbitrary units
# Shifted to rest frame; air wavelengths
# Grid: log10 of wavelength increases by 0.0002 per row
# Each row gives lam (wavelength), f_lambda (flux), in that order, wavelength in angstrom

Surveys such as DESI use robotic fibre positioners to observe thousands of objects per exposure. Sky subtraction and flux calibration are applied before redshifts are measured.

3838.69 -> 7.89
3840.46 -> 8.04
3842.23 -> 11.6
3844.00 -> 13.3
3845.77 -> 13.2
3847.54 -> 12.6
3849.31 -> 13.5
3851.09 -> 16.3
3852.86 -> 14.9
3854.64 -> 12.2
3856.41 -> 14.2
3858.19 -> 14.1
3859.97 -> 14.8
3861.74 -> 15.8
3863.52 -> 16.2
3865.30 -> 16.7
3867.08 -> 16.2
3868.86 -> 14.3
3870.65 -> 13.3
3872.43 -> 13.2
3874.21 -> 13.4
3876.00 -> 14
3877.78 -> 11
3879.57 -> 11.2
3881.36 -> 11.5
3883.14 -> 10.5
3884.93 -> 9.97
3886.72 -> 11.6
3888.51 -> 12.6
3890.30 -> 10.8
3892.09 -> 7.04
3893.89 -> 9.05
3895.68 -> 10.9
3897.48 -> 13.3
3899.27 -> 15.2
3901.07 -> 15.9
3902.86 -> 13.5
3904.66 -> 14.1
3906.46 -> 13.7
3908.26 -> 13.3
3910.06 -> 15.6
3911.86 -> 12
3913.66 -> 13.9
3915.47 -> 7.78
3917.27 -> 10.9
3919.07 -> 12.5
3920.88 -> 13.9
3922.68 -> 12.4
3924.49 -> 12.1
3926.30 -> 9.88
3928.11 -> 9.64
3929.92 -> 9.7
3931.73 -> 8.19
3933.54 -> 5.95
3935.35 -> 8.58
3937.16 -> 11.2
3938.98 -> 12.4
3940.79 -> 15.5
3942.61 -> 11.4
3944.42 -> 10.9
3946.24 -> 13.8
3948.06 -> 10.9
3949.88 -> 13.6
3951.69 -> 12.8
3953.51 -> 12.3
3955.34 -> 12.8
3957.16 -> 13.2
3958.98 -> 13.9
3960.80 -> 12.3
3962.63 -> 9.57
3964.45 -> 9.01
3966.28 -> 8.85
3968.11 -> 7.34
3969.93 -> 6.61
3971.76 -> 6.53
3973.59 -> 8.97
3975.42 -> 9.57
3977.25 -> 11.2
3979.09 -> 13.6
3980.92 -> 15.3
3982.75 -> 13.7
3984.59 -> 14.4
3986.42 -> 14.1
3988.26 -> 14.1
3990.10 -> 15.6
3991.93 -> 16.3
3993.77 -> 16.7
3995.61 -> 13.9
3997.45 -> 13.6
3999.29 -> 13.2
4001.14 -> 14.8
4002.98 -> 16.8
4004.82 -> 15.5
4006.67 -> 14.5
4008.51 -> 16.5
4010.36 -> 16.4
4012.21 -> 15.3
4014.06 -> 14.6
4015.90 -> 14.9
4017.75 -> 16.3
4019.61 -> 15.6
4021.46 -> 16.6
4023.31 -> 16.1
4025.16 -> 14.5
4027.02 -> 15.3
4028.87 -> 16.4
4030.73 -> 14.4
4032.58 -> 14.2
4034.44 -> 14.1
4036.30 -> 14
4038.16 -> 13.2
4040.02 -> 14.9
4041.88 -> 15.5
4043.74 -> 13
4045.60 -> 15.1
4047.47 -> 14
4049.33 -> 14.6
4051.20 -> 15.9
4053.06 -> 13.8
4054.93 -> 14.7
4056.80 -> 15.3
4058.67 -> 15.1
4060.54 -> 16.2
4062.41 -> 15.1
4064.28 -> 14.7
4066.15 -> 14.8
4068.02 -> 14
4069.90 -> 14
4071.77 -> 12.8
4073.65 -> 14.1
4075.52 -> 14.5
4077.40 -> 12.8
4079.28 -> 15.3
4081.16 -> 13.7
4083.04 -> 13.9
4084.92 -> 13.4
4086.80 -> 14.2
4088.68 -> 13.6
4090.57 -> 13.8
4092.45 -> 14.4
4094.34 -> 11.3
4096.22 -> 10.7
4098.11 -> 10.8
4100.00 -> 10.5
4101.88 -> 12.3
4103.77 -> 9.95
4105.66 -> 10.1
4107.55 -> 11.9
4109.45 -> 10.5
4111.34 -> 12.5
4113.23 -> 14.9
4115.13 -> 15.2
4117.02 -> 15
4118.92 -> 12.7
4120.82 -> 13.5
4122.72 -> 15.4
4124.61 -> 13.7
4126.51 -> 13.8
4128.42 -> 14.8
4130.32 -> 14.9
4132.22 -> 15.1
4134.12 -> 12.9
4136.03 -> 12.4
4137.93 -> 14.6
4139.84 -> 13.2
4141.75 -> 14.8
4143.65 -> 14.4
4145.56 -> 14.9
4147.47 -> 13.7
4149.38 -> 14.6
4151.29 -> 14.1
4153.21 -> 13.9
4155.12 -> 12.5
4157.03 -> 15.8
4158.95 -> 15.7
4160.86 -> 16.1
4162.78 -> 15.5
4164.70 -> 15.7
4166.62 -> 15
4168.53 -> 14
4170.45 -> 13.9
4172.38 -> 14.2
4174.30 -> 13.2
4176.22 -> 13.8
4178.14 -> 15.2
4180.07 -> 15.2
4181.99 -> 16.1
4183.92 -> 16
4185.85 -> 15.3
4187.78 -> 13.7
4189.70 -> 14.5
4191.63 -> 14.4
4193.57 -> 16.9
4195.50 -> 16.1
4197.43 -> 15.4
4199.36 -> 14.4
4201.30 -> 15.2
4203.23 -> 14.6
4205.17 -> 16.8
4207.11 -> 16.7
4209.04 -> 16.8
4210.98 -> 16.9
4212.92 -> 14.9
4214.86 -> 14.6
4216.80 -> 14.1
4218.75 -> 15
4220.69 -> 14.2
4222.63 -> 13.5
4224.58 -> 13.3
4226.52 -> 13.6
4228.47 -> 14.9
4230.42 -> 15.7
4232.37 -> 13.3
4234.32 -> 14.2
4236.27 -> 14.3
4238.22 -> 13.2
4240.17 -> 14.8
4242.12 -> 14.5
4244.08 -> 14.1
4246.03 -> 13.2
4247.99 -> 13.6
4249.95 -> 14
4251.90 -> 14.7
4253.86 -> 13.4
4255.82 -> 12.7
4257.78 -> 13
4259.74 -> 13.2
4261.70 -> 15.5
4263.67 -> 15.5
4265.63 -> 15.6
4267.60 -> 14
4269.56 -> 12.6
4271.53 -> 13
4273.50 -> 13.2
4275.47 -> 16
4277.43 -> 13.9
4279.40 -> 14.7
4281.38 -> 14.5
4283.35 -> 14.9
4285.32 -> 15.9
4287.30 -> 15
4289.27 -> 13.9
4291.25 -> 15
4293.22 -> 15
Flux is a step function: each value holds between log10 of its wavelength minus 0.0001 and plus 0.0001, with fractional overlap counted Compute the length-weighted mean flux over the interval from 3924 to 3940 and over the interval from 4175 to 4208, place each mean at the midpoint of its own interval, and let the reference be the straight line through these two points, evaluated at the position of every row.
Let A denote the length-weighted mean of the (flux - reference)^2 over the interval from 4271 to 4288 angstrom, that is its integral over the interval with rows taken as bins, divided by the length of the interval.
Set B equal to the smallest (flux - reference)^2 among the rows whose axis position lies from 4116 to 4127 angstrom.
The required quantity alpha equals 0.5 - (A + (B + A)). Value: -15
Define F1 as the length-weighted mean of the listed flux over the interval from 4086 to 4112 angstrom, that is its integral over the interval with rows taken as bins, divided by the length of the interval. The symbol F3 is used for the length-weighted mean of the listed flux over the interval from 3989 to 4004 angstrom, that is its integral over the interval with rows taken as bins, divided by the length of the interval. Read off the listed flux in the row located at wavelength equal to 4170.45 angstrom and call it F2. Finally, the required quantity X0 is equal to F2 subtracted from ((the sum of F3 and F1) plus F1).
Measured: 25.0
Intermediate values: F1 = 12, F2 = 13.9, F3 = 15.1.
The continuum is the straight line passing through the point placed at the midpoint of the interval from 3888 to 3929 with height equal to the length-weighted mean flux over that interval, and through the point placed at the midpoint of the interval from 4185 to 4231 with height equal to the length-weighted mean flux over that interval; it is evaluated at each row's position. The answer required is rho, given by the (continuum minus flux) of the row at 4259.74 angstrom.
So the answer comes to 2.4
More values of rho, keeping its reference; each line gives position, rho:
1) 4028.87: -3.1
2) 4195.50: -1.2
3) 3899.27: -3.1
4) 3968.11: 5.4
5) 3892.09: 5.0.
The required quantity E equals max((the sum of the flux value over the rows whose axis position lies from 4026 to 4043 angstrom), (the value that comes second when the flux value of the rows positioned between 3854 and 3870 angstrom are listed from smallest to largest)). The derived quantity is 132.0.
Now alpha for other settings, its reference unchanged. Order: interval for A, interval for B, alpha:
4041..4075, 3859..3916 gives -11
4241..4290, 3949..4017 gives -16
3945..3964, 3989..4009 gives -17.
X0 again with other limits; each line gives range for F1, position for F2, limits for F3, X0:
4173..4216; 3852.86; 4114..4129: 29.9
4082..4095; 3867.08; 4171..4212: 26.2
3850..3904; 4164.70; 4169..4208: 25.6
